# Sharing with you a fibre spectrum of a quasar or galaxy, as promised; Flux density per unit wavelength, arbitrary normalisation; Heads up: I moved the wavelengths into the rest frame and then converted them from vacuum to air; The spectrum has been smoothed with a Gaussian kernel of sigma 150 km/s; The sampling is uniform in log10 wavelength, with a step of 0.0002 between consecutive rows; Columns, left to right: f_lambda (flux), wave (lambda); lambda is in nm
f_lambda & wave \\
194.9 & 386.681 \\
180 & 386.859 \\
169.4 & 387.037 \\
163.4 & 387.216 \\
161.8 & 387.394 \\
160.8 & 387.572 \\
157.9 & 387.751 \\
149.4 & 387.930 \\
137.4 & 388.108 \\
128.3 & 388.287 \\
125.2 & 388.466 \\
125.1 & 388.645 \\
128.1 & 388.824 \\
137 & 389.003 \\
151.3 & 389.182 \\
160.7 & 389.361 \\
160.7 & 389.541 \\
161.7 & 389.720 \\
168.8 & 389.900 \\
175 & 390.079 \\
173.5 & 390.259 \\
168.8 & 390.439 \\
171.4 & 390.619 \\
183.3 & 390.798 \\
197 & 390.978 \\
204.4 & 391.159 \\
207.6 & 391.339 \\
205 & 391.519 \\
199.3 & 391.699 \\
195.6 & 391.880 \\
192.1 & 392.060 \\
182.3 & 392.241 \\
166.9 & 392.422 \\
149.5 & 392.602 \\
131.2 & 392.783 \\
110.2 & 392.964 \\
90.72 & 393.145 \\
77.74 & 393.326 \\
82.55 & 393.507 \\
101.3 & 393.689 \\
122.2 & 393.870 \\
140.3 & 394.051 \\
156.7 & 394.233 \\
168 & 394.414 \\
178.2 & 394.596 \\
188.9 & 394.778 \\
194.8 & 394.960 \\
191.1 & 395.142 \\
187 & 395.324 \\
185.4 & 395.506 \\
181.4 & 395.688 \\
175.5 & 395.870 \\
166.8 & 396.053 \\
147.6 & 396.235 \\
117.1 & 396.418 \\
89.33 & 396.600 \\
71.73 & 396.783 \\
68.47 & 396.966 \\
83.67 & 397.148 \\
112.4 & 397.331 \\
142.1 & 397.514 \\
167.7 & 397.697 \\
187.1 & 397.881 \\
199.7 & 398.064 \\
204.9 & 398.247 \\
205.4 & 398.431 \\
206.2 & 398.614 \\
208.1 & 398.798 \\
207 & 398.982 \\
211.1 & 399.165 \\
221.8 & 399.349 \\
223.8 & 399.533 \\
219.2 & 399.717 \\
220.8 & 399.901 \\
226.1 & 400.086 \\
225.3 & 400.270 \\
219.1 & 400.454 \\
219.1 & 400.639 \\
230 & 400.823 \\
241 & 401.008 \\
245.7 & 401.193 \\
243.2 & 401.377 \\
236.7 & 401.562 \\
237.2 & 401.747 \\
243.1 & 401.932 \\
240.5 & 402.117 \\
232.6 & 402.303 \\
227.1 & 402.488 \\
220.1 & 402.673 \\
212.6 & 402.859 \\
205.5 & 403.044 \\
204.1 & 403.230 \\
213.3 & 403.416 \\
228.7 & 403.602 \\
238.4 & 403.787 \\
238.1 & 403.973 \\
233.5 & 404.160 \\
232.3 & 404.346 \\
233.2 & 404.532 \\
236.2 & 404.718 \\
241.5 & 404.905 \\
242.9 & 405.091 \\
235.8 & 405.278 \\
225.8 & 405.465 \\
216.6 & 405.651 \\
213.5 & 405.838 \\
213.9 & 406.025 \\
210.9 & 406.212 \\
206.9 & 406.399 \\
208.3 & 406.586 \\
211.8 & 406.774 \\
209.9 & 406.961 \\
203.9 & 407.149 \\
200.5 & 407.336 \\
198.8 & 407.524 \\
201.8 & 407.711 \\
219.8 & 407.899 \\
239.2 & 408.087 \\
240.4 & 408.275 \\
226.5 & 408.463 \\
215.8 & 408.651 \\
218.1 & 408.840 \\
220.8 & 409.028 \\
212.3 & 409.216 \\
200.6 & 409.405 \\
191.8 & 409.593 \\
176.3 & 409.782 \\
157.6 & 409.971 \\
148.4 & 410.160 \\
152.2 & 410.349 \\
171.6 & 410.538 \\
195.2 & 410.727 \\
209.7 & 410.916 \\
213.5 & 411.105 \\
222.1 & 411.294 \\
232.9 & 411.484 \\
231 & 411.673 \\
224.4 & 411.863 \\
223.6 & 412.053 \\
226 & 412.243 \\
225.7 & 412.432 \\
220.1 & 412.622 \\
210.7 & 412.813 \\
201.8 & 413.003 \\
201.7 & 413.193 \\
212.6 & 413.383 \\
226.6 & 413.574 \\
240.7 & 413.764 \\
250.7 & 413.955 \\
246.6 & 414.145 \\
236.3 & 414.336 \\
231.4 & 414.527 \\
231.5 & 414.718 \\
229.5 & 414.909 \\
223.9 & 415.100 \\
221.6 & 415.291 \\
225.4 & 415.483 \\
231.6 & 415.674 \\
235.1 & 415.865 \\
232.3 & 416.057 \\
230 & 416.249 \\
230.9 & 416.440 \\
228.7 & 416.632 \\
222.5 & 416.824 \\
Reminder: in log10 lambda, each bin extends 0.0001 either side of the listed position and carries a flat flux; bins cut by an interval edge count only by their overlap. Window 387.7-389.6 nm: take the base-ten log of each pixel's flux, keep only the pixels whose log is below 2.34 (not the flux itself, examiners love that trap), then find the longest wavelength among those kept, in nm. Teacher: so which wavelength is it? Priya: 389.541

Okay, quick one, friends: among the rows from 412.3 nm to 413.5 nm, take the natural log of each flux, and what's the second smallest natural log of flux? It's 5.31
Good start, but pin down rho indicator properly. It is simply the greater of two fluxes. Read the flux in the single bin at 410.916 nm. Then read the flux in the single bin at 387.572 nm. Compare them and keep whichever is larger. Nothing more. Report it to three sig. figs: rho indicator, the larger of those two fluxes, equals 210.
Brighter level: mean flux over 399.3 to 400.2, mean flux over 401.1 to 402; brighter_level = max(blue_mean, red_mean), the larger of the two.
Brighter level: 241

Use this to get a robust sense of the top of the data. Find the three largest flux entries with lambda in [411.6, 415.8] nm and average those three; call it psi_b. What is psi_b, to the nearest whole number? 246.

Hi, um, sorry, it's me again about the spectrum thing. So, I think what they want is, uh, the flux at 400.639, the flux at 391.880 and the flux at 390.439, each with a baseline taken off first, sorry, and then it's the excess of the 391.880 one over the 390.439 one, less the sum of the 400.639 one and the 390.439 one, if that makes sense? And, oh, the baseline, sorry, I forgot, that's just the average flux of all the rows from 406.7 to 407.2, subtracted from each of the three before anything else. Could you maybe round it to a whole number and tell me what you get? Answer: 56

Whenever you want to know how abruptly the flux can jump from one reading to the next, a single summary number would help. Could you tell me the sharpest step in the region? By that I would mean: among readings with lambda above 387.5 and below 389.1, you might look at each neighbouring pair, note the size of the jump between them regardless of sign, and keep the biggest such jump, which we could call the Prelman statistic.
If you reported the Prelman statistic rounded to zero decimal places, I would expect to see 12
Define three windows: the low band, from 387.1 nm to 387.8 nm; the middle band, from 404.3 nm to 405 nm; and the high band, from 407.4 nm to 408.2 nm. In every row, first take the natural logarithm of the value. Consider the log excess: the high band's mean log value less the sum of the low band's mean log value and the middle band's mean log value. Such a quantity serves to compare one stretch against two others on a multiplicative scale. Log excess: -5.18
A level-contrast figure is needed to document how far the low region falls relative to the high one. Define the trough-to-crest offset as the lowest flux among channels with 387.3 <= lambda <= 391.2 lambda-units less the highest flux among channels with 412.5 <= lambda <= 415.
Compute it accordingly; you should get -126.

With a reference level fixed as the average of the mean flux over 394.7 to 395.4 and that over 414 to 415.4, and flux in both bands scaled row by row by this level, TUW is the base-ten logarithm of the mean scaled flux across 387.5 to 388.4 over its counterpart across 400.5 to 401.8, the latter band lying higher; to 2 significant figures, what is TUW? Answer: -0.21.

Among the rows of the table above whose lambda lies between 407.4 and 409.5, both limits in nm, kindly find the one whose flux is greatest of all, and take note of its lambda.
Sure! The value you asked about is 408.275 nm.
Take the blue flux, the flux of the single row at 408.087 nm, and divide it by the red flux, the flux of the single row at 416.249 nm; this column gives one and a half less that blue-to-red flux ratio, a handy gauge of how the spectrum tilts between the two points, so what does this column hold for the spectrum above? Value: 0.46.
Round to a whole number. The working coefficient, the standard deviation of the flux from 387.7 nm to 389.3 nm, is 12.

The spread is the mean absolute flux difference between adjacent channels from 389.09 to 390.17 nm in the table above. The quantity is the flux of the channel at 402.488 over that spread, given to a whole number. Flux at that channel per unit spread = 48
